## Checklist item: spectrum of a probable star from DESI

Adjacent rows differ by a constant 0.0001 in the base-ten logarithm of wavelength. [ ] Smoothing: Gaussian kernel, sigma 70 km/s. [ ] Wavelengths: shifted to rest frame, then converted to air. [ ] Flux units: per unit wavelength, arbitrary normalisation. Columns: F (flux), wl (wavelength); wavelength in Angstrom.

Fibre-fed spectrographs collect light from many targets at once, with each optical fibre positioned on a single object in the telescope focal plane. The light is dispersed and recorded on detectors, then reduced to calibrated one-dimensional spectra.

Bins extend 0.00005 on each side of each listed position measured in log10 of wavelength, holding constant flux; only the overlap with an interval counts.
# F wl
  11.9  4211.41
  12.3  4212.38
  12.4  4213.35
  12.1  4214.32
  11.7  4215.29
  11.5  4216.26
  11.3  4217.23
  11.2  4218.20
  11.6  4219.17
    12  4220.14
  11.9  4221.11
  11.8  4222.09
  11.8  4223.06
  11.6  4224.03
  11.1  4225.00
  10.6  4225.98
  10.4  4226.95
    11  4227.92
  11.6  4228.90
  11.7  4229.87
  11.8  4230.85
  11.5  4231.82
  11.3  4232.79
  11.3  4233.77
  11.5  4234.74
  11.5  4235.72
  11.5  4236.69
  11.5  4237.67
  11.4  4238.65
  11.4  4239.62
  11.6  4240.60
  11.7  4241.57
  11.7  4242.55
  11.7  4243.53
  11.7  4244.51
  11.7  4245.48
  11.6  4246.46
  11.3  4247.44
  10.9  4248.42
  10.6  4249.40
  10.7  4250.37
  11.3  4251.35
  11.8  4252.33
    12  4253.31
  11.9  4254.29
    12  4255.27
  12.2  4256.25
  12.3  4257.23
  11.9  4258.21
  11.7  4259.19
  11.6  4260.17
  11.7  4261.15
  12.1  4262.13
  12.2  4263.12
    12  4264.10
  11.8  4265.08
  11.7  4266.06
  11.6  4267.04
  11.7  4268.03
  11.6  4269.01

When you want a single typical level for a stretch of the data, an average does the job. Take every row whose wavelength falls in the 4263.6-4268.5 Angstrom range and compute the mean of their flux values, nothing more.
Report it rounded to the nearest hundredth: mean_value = 11.76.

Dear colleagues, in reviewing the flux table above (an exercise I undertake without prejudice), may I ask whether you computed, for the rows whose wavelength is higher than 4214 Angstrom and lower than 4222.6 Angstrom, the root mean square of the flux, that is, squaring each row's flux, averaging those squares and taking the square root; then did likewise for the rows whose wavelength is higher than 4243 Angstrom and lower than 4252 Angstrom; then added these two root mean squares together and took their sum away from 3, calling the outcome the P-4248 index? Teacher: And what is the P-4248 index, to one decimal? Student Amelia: -20.0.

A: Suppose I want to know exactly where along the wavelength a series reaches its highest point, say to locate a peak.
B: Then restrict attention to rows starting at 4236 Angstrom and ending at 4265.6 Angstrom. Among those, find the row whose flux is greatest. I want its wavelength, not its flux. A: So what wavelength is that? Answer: 4257.23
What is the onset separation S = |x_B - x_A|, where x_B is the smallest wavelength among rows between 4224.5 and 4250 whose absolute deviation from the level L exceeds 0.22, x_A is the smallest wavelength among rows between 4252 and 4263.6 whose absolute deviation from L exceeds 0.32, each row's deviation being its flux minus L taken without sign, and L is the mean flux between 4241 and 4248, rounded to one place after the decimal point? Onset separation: 28.3 Angstrom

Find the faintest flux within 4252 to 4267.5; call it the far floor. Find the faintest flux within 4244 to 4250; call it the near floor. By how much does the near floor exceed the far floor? -1.0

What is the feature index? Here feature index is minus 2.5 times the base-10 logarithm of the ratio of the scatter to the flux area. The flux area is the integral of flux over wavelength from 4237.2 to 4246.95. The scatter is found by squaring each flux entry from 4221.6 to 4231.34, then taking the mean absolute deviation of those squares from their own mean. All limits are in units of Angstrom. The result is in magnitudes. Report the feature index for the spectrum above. 2.6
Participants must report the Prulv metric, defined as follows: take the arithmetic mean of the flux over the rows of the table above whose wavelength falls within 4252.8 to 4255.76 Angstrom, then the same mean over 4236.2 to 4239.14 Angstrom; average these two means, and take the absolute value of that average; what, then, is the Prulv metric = 11.72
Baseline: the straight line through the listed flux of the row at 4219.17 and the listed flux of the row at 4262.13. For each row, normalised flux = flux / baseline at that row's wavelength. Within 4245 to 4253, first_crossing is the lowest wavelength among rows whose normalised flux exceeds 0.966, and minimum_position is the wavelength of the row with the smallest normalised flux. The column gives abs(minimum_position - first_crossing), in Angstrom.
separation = 3.9 Angstrom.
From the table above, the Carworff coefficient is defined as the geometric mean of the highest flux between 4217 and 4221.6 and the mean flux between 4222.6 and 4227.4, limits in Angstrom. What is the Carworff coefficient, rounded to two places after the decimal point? 11.54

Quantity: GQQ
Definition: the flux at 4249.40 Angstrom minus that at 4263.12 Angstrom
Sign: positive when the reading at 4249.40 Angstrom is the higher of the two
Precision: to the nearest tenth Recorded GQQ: -1.6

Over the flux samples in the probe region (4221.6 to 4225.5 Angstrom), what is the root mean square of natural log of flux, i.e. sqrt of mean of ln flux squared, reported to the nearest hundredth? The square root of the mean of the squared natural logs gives 2.45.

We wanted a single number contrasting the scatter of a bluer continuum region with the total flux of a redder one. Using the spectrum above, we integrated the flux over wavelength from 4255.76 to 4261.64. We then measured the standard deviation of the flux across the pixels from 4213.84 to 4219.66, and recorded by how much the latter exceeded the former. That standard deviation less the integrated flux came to -69.7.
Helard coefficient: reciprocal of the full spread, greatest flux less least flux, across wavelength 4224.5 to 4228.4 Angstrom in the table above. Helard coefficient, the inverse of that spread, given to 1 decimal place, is 1.4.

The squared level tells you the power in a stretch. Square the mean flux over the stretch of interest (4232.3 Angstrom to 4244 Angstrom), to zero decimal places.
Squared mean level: 132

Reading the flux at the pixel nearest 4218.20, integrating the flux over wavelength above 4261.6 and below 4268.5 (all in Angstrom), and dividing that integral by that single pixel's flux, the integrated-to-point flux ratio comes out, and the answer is 7.3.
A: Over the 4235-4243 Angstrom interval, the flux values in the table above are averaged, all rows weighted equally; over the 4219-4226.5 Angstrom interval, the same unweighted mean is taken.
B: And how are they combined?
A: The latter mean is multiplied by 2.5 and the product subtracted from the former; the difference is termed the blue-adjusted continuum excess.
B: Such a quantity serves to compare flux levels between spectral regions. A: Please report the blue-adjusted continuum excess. -17.3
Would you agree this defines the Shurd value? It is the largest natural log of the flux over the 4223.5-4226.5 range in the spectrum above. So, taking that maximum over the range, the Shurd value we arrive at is 2.45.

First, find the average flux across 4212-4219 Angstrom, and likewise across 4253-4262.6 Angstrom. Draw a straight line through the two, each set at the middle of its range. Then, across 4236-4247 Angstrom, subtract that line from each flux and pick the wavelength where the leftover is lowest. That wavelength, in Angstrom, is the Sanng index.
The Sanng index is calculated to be 4239.62 Angstrom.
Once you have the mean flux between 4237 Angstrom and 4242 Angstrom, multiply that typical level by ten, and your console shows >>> 115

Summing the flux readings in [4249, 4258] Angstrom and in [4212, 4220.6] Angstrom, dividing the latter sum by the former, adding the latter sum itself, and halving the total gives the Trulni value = 53.6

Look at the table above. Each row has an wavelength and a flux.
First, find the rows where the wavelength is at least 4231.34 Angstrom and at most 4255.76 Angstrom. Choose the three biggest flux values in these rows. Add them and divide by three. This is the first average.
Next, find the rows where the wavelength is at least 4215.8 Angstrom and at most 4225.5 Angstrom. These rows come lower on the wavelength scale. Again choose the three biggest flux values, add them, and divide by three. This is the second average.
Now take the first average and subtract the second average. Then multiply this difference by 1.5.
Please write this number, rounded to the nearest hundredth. 0.10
